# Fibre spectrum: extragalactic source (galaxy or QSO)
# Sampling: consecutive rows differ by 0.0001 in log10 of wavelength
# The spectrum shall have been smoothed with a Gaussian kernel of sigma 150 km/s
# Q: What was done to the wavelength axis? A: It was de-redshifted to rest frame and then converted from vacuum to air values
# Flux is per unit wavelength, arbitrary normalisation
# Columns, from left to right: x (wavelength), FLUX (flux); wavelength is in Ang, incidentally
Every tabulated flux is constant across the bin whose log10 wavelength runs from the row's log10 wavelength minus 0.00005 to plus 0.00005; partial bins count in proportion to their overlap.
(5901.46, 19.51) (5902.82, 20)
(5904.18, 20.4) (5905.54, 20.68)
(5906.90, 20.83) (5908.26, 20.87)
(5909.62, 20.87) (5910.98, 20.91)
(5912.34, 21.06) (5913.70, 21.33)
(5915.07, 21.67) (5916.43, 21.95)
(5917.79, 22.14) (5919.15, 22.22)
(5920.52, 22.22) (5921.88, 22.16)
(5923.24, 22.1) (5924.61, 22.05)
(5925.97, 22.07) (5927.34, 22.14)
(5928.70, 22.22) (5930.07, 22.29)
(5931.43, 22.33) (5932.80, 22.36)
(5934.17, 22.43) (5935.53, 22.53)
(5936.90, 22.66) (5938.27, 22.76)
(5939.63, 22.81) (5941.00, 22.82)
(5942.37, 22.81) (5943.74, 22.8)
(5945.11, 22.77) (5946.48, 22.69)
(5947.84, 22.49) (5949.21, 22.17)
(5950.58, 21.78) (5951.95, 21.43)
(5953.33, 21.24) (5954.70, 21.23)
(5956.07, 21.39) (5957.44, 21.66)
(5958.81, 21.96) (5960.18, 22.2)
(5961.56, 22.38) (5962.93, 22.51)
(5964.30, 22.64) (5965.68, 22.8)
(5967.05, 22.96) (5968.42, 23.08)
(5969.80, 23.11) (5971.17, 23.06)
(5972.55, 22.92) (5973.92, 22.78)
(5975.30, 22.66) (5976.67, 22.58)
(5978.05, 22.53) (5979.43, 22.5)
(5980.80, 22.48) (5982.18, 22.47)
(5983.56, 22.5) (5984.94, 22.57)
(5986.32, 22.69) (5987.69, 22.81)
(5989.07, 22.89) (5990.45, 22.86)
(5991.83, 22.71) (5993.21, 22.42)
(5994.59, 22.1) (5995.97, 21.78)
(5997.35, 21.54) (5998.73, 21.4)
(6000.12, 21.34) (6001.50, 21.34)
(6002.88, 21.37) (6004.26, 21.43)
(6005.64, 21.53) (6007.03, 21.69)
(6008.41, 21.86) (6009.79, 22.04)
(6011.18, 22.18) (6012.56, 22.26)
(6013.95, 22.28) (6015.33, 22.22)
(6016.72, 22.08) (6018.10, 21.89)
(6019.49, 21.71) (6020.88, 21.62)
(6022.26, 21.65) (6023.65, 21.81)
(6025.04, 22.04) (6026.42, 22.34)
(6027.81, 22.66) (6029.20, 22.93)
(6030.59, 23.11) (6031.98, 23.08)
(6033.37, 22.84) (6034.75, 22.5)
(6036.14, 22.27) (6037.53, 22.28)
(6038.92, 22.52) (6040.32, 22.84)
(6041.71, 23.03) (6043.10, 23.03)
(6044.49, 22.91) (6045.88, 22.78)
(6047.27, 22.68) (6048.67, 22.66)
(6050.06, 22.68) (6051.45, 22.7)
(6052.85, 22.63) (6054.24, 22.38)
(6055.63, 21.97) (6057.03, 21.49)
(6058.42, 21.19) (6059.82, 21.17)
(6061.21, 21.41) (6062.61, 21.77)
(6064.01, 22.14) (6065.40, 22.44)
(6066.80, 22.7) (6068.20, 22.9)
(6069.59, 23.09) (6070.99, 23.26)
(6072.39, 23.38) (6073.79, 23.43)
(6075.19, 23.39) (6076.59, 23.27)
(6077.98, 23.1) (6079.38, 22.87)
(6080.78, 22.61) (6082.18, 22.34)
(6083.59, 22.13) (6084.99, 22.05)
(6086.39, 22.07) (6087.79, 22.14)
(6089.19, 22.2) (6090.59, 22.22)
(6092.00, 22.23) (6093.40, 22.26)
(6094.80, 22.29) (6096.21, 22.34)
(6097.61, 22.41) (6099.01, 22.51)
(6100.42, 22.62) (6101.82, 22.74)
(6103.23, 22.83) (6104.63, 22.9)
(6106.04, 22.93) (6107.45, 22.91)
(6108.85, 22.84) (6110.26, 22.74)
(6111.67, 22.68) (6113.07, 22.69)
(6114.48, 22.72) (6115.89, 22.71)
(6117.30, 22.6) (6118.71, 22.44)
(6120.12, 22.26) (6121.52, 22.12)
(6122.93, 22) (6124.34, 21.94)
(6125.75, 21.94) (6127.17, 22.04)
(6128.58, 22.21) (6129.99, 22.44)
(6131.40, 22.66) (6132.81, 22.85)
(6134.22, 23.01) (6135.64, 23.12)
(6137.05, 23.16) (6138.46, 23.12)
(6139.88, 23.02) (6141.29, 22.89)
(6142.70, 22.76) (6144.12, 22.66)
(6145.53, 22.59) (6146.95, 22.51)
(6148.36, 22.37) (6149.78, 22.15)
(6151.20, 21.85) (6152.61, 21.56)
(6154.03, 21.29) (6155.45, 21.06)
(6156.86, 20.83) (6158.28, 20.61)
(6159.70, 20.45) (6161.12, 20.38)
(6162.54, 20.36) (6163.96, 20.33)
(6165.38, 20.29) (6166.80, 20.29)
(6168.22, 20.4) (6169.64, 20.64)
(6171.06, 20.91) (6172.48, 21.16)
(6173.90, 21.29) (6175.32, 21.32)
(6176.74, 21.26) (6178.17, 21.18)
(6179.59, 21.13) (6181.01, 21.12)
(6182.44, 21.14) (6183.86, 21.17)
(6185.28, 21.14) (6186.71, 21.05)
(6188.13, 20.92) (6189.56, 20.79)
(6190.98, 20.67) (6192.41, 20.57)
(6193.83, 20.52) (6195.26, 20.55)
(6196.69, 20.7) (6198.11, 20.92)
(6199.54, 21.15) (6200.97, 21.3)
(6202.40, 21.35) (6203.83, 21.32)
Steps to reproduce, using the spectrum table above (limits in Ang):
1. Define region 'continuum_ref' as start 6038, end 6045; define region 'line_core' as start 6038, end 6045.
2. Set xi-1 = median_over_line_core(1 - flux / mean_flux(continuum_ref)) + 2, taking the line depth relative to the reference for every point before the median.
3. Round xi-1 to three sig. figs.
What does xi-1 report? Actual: 2.00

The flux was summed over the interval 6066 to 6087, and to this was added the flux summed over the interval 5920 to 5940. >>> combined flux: 678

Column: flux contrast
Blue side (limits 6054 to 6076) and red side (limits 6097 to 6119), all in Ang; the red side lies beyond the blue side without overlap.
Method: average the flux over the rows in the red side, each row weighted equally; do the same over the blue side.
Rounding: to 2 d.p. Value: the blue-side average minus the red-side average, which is -0.32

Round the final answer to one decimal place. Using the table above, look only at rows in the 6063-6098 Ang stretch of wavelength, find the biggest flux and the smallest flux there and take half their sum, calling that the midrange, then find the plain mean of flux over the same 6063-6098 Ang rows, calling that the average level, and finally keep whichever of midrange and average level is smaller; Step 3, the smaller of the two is 22.6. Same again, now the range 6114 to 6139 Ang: 22.5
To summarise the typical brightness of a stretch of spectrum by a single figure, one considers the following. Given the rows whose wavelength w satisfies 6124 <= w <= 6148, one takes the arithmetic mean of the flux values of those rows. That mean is 22.6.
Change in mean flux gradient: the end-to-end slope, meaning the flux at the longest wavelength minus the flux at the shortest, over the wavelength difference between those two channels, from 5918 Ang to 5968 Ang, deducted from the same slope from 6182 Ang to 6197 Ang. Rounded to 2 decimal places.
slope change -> -0.05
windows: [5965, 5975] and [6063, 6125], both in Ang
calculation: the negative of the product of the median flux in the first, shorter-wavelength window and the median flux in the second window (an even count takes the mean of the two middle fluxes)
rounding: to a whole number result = -519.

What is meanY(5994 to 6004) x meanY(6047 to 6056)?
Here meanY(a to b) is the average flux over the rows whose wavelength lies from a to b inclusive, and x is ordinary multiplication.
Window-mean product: 486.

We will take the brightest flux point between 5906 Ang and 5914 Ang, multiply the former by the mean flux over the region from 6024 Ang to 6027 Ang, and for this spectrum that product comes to 473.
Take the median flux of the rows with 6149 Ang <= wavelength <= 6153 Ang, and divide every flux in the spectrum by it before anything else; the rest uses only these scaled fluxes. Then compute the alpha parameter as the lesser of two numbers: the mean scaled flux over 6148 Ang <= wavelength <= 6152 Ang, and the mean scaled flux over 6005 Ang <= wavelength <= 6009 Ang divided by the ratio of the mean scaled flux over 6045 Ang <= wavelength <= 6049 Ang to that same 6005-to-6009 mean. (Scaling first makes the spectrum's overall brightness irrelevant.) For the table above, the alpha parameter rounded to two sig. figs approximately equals 0.95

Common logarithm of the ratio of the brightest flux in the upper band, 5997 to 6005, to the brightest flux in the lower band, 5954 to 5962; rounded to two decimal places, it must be -0.02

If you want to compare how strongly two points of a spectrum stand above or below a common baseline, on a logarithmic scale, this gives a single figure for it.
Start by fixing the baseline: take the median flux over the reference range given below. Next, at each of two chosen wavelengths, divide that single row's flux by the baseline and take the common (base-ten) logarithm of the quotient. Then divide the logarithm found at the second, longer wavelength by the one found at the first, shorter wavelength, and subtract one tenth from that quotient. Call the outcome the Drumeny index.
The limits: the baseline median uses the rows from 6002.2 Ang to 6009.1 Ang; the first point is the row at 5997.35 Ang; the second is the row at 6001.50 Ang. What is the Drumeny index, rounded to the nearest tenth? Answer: -19.2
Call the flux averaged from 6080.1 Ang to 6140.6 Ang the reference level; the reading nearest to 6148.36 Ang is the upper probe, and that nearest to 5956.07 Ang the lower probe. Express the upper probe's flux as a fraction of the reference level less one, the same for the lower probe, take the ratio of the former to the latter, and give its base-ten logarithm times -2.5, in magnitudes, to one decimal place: 2.2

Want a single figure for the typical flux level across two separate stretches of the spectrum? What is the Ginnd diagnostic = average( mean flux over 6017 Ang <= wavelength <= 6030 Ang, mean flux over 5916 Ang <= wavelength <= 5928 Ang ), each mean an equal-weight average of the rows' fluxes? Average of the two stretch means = 22.1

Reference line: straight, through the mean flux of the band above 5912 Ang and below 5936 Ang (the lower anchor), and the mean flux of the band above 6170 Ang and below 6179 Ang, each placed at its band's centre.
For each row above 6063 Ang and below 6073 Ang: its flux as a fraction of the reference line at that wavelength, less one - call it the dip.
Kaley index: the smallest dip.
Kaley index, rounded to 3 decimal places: 0.026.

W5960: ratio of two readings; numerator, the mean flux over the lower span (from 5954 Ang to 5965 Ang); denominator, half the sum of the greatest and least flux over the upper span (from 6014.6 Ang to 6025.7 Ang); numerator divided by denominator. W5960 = 1.003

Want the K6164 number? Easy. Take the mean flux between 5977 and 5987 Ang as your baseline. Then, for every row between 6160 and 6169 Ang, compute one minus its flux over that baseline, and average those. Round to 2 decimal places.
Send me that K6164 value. 0.10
